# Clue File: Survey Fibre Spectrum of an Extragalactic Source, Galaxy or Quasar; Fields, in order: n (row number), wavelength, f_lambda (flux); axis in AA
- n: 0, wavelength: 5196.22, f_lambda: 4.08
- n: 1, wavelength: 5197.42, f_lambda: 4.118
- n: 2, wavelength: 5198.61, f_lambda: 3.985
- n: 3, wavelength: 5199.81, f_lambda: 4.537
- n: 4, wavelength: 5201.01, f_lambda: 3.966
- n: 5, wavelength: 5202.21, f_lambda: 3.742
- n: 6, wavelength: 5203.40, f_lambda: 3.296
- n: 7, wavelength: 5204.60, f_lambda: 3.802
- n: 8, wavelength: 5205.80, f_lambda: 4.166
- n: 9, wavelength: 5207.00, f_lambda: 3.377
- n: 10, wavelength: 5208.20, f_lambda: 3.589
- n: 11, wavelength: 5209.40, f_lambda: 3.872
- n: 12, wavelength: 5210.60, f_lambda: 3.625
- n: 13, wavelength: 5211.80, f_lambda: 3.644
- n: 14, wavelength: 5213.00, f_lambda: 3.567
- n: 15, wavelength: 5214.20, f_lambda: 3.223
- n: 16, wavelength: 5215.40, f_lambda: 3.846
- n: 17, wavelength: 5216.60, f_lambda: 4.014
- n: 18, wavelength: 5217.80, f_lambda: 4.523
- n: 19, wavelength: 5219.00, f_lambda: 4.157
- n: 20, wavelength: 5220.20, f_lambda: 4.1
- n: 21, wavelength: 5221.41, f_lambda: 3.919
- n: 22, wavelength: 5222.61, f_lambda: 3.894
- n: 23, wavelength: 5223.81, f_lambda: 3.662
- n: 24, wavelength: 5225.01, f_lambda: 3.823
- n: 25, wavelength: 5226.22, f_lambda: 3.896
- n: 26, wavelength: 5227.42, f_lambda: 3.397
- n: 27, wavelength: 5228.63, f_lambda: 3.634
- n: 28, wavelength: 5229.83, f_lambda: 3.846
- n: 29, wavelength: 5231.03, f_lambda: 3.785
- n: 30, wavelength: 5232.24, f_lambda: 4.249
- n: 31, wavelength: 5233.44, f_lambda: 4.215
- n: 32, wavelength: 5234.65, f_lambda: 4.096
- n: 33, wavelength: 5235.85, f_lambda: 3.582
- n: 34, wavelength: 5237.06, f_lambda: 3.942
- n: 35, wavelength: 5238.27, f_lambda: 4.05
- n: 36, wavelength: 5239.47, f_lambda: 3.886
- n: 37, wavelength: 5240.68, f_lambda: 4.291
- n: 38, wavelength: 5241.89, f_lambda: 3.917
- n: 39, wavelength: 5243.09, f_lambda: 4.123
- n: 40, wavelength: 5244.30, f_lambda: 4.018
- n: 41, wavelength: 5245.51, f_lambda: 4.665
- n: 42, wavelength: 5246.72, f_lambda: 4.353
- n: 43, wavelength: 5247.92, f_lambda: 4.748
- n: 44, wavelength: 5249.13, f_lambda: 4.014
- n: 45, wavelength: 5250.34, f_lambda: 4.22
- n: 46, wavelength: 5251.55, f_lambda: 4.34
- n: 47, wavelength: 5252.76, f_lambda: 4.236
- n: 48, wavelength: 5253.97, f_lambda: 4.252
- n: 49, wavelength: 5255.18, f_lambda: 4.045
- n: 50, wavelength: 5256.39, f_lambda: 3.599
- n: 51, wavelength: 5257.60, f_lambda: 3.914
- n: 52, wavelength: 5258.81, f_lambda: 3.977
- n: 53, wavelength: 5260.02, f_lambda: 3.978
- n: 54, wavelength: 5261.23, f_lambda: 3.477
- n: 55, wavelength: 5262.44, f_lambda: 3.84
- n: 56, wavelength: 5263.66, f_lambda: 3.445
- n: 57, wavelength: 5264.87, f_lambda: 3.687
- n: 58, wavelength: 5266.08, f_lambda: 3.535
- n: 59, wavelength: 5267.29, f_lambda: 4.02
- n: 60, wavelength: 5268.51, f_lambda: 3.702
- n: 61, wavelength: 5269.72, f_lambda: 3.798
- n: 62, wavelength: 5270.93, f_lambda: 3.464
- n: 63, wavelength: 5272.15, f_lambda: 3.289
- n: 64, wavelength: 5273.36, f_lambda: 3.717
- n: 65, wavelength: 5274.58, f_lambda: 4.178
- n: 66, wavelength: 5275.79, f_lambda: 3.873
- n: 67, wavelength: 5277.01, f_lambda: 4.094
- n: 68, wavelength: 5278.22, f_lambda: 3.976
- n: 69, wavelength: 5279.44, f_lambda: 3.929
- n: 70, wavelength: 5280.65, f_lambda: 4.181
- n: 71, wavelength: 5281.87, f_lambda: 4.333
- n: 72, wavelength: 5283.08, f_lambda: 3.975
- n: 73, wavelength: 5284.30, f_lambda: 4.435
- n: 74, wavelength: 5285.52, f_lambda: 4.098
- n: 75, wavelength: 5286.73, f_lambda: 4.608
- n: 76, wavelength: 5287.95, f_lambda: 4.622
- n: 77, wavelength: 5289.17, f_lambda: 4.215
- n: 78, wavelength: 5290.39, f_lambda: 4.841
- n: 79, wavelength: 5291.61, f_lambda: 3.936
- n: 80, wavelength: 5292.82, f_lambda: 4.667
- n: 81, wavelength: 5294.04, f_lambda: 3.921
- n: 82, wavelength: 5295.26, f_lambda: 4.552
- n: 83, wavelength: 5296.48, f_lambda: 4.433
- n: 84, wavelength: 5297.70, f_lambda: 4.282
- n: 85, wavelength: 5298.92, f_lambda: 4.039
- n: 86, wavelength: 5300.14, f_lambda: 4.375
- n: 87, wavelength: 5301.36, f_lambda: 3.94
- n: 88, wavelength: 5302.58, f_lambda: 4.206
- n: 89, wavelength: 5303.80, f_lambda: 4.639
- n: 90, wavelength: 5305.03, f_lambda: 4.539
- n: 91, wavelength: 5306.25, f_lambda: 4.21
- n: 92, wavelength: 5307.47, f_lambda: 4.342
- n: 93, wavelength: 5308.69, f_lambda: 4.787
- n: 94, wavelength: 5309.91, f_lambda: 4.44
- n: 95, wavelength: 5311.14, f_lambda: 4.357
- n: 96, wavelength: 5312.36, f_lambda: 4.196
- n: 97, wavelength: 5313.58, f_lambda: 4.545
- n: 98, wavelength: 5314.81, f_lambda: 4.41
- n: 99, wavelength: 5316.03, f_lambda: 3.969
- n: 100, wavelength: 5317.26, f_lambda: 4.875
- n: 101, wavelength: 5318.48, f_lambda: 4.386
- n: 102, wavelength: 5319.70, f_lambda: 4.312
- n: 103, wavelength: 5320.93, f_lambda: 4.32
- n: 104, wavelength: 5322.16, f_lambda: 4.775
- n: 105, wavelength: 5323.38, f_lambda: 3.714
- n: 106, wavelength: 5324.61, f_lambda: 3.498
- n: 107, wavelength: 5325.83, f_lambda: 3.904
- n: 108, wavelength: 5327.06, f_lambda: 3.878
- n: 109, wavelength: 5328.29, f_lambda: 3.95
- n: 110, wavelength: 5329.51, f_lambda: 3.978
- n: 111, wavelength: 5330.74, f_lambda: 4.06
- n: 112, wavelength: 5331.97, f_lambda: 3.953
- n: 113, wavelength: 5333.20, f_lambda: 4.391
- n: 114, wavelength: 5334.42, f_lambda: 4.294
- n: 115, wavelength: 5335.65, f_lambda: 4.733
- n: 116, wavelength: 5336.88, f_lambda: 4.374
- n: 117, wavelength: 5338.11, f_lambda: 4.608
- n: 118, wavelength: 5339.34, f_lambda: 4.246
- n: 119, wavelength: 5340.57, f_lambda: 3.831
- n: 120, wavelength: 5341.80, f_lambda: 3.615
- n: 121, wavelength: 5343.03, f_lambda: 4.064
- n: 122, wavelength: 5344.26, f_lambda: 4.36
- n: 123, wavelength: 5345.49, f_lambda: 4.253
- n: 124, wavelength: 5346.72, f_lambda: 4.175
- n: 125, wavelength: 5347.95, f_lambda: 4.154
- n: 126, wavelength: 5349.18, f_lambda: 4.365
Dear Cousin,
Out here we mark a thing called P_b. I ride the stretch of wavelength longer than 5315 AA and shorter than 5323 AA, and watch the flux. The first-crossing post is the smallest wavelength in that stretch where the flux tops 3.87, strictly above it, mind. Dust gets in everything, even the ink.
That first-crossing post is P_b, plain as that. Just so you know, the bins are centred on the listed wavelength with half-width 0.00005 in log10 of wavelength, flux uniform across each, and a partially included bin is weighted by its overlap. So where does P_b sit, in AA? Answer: 5316.03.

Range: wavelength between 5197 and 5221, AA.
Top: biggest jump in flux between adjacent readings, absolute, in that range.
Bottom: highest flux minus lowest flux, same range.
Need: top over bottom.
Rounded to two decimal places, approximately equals 0.60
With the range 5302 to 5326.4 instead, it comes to 0.77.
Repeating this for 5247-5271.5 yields 0.56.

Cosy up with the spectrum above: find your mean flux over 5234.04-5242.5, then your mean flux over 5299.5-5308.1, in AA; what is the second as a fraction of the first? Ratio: 1.09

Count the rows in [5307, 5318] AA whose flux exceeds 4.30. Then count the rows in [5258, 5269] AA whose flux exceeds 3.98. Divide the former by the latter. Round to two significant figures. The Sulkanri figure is 7.0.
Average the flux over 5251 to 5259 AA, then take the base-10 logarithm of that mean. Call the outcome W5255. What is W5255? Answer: 0.61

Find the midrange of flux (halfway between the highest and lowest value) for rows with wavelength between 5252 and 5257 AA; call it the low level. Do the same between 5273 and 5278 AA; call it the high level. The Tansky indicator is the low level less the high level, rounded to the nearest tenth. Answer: 0.0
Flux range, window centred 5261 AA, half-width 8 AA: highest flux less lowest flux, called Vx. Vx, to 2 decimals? 0.81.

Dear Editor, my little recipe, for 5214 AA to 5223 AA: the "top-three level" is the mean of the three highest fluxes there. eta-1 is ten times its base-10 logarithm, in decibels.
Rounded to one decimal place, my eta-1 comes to 6.3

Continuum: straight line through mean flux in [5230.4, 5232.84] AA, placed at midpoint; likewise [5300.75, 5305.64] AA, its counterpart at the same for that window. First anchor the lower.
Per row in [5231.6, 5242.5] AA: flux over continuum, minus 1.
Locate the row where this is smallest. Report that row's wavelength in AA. 5235.85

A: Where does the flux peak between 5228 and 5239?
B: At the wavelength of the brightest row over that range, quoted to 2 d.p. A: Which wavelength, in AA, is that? 5232.24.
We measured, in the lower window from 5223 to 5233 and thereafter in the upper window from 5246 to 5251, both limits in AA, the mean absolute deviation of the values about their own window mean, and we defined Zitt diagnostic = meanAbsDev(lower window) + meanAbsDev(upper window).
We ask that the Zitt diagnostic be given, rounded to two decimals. 0.38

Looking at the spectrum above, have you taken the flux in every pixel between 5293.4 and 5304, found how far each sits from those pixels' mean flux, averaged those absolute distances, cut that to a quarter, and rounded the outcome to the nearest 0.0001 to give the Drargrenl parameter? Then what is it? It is 0.0530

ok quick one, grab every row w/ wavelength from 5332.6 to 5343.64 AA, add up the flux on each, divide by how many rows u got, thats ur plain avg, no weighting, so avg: 4.24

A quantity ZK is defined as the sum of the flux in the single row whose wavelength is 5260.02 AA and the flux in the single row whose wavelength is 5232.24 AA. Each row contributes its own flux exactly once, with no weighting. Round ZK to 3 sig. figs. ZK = 8.23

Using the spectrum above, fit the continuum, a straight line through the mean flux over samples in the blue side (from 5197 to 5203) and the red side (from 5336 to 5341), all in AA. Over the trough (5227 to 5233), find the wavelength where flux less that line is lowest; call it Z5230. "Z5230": 5227.42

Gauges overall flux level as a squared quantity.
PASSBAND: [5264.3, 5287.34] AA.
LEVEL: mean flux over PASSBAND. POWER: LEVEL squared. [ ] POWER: 15.5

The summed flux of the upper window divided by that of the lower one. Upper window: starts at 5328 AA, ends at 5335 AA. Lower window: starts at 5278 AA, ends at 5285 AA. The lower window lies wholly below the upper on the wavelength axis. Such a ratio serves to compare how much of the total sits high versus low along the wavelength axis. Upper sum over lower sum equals 0.99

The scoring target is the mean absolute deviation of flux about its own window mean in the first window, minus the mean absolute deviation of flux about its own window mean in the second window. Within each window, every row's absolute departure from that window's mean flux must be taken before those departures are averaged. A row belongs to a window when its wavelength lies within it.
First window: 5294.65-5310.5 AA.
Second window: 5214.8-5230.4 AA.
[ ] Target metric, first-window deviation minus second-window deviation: -0.003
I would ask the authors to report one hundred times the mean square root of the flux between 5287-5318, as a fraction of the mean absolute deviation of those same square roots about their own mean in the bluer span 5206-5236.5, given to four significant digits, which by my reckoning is 3452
